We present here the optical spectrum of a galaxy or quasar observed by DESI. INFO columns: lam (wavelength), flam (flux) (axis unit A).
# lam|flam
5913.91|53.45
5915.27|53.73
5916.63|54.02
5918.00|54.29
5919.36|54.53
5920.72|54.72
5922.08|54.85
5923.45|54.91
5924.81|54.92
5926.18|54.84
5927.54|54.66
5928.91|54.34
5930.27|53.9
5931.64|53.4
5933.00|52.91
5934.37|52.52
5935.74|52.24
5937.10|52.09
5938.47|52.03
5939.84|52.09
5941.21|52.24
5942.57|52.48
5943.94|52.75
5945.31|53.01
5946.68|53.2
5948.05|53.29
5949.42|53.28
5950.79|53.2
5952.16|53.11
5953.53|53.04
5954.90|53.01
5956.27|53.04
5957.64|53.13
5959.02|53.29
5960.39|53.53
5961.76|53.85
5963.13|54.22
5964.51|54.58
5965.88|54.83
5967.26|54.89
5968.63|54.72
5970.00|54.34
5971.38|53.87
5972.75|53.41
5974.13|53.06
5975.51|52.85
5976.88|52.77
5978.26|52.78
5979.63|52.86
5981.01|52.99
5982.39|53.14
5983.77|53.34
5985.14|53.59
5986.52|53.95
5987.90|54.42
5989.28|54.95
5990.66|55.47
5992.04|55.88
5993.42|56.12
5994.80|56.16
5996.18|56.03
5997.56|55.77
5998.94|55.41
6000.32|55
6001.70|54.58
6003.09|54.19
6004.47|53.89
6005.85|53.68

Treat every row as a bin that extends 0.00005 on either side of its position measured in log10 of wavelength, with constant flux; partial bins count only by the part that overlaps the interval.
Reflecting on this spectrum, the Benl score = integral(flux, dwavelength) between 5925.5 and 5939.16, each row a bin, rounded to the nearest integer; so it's 728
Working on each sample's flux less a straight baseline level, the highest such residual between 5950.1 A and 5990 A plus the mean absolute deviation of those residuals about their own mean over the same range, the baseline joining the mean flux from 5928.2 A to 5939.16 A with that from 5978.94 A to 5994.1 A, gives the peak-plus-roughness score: 1.7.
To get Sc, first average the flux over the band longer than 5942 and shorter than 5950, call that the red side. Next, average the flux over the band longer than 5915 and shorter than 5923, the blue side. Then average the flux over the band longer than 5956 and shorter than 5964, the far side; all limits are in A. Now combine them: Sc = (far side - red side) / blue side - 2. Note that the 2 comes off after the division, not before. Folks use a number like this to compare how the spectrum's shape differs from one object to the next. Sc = -1.99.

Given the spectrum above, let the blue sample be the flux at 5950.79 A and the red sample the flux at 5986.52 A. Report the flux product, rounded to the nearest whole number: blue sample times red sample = 2870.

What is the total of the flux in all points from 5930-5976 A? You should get 1811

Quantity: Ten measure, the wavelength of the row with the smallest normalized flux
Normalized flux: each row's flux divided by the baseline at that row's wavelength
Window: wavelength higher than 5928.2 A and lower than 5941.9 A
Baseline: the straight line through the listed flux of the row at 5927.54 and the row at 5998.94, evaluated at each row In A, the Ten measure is 5938.47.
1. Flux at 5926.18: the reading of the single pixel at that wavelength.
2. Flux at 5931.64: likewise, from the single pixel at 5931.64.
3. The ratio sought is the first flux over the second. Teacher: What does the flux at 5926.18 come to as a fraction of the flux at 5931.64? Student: 1.03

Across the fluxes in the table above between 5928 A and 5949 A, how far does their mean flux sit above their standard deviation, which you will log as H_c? 52.2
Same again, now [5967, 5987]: 52.8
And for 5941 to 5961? 52.7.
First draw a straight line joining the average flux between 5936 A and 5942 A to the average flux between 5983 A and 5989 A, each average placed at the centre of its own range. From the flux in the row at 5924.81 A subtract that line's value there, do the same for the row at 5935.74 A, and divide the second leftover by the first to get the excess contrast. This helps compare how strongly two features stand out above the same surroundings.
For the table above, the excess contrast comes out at 0.1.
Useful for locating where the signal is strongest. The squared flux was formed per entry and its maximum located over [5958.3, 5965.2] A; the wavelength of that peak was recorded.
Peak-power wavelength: 5964.51 A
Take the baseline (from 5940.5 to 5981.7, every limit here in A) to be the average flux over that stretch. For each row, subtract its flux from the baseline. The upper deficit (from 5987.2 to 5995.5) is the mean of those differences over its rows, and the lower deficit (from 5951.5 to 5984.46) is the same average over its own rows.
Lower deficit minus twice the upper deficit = 4.1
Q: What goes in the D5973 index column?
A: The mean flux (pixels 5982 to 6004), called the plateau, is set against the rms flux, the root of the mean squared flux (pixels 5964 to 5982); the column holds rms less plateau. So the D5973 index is -1.2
